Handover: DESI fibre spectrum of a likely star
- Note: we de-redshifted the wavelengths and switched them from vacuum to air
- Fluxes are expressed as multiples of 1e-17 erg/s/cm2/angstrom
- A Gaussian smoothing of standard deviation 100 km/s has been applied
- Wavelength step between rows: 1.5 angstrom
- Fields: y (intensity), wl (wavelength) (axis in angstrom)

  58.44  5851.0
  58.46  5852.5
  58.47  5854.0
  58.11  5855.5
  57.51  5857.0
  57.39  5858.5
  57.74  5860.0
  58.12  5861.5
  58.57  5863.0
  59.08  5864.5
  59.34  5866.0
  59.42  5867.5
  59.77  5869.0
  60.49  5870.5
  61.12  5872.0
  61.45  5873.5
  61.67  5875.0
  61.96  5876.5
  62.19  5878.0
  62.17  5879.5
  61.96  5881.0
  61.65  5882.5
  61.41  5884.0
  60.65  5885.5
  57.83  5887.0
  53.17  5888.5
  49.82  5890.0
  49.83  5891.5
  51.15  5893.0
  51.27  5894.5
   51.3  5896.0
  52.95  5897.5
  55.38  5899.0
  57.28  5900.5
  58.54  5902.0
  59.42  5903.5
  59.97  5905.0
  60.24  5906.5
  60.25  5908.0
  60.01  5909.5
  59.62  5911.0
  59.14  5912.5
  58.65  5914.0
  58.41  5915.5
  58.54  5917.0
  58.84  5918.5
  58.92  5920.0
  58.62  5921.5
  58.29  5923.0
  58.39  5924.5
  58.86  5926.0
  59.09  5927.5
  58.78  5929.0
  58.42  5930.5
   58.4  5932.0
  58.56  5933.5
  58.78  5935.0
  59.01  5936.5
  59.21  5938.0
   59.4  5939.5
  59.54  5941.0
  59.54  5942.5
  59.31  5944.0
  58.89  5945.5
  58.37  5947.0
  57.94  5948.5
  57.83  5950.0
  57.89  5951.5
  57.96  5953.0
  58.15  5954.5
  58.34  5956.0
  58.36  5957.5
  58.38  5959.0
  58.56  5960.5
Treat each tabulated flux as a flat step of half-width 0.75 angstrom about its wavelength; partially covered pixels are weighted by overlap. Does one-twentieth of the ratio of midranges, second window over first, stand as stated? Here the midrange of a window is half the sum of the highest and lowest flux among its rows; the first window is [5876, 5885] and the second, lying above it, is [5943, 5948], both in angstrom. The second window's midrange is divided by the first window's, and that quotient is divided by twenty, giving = 0.0476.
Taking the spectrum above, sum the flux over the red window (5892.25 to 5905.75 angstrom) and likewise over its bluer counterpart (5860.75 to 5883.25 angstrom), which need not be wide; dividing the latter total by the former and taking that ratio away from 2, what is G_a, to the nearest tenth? 0.2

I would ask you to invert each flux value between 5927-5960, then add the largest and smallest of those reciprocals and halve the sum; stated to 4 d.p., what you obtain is 0.0170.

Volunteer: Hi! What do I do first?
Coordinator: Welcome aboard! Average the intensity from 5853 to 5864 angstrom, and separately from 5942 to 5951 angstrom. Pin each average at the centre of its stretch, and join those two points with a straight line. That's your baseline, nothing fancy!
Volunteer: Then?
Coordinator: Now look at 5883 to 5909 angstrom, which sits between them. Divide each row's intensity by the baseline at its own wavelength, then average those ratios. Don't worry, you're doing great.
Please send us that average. 0.96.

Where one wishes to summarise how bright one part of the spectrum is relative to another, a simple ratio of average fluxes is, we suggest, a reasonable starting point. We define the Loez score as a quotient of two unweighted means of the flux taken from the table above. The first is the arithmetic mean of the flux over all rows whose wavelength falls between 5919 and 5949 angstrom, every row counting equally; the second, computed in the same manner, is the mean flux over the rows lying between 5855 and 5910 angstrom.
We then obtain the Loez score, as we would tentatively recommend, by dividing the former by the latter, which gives 1.012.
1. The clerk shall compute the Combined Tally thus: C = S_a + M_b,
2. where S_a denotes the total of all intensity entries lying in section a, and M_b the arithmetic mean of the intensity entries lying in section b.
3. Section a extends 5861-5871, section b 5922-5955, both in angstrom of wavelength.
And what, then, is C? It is 473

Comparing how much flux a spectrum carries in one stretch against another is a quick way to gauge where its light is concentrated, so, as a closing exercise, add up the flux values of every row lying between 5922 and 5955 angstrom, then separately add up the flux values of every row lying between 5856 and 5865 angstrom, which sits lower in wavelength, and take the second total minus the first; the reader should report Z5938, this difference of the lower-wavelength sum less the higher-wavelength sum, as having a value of -942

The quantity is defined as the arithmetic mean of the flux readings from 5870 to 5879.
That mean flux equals 61.5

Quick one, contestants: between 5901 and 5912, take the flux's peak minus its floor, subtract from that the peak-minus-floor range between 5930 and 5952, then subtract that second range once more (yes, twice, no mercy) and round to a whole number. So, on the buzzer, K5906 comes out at -2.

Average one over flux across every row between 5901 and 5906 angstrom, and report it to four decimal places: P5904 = 0.0169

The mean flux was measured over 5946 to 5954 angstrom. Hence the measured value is 58.0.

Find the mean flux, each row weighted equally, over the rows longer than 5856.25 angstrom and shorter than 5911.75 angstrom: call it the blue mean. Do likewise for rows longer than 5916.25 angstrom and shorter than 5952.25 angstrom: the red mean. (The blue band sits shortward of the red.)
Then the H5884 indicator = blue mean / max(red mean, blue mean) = 0.99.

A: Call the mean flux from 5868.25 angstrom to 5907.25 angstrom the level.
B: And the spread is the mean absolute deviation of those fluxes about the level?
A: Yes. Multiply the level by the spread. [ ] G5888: 217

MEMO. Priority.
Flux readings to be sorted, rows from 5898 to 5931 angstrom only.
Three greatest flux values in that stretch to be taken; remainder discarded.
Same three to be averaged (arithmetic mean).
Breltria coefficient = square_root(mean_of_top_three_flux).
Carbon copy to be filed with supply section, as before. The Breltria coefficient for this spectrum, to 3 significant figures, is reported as 7.76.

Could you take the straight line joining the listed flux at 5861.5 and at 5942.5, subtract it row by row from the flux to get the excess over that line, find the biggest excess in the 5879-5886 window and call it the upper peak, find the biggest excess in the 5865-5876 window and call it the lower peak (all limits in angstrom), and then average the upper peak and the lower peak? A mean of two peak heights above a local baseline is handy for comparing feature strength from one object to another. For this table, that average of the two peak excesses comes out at 3.5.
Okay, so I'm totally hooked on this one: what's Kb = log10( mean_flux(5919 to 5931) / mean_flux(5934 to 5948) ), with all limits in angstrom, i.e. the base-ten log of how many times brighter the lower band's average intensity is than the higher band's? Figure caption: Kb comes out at 0.00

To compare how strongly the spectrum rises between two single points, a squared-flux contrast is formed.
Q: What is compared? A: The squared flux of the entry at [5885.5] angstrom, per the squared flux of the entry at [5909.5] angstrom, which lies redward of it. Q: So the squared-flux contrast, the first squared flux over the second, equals 1.02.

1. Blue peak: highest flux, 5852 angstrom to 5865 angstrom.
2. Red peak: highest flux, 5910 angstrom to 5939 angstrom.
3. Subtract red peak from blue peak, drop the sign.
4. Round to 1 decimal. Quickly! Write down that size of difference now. 0.5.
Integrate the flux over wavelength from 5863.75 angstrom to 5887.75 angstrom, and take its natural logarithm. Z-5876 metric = 7.28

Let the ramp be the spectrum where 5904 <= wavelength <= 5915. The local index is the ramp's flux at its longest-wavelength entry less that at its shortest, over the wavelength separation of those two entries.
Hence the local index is -0.15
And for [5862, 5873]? 0.28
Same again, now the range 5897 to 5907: 0.81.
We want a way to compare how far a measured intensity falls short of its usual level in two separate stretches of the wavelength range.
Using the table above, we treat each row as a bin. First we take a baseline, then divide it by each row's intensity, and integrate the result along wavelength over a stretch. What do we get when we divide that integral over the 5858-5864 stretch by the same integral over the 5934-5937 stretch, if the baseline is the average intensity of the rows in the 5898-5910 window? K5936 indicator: 2.03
